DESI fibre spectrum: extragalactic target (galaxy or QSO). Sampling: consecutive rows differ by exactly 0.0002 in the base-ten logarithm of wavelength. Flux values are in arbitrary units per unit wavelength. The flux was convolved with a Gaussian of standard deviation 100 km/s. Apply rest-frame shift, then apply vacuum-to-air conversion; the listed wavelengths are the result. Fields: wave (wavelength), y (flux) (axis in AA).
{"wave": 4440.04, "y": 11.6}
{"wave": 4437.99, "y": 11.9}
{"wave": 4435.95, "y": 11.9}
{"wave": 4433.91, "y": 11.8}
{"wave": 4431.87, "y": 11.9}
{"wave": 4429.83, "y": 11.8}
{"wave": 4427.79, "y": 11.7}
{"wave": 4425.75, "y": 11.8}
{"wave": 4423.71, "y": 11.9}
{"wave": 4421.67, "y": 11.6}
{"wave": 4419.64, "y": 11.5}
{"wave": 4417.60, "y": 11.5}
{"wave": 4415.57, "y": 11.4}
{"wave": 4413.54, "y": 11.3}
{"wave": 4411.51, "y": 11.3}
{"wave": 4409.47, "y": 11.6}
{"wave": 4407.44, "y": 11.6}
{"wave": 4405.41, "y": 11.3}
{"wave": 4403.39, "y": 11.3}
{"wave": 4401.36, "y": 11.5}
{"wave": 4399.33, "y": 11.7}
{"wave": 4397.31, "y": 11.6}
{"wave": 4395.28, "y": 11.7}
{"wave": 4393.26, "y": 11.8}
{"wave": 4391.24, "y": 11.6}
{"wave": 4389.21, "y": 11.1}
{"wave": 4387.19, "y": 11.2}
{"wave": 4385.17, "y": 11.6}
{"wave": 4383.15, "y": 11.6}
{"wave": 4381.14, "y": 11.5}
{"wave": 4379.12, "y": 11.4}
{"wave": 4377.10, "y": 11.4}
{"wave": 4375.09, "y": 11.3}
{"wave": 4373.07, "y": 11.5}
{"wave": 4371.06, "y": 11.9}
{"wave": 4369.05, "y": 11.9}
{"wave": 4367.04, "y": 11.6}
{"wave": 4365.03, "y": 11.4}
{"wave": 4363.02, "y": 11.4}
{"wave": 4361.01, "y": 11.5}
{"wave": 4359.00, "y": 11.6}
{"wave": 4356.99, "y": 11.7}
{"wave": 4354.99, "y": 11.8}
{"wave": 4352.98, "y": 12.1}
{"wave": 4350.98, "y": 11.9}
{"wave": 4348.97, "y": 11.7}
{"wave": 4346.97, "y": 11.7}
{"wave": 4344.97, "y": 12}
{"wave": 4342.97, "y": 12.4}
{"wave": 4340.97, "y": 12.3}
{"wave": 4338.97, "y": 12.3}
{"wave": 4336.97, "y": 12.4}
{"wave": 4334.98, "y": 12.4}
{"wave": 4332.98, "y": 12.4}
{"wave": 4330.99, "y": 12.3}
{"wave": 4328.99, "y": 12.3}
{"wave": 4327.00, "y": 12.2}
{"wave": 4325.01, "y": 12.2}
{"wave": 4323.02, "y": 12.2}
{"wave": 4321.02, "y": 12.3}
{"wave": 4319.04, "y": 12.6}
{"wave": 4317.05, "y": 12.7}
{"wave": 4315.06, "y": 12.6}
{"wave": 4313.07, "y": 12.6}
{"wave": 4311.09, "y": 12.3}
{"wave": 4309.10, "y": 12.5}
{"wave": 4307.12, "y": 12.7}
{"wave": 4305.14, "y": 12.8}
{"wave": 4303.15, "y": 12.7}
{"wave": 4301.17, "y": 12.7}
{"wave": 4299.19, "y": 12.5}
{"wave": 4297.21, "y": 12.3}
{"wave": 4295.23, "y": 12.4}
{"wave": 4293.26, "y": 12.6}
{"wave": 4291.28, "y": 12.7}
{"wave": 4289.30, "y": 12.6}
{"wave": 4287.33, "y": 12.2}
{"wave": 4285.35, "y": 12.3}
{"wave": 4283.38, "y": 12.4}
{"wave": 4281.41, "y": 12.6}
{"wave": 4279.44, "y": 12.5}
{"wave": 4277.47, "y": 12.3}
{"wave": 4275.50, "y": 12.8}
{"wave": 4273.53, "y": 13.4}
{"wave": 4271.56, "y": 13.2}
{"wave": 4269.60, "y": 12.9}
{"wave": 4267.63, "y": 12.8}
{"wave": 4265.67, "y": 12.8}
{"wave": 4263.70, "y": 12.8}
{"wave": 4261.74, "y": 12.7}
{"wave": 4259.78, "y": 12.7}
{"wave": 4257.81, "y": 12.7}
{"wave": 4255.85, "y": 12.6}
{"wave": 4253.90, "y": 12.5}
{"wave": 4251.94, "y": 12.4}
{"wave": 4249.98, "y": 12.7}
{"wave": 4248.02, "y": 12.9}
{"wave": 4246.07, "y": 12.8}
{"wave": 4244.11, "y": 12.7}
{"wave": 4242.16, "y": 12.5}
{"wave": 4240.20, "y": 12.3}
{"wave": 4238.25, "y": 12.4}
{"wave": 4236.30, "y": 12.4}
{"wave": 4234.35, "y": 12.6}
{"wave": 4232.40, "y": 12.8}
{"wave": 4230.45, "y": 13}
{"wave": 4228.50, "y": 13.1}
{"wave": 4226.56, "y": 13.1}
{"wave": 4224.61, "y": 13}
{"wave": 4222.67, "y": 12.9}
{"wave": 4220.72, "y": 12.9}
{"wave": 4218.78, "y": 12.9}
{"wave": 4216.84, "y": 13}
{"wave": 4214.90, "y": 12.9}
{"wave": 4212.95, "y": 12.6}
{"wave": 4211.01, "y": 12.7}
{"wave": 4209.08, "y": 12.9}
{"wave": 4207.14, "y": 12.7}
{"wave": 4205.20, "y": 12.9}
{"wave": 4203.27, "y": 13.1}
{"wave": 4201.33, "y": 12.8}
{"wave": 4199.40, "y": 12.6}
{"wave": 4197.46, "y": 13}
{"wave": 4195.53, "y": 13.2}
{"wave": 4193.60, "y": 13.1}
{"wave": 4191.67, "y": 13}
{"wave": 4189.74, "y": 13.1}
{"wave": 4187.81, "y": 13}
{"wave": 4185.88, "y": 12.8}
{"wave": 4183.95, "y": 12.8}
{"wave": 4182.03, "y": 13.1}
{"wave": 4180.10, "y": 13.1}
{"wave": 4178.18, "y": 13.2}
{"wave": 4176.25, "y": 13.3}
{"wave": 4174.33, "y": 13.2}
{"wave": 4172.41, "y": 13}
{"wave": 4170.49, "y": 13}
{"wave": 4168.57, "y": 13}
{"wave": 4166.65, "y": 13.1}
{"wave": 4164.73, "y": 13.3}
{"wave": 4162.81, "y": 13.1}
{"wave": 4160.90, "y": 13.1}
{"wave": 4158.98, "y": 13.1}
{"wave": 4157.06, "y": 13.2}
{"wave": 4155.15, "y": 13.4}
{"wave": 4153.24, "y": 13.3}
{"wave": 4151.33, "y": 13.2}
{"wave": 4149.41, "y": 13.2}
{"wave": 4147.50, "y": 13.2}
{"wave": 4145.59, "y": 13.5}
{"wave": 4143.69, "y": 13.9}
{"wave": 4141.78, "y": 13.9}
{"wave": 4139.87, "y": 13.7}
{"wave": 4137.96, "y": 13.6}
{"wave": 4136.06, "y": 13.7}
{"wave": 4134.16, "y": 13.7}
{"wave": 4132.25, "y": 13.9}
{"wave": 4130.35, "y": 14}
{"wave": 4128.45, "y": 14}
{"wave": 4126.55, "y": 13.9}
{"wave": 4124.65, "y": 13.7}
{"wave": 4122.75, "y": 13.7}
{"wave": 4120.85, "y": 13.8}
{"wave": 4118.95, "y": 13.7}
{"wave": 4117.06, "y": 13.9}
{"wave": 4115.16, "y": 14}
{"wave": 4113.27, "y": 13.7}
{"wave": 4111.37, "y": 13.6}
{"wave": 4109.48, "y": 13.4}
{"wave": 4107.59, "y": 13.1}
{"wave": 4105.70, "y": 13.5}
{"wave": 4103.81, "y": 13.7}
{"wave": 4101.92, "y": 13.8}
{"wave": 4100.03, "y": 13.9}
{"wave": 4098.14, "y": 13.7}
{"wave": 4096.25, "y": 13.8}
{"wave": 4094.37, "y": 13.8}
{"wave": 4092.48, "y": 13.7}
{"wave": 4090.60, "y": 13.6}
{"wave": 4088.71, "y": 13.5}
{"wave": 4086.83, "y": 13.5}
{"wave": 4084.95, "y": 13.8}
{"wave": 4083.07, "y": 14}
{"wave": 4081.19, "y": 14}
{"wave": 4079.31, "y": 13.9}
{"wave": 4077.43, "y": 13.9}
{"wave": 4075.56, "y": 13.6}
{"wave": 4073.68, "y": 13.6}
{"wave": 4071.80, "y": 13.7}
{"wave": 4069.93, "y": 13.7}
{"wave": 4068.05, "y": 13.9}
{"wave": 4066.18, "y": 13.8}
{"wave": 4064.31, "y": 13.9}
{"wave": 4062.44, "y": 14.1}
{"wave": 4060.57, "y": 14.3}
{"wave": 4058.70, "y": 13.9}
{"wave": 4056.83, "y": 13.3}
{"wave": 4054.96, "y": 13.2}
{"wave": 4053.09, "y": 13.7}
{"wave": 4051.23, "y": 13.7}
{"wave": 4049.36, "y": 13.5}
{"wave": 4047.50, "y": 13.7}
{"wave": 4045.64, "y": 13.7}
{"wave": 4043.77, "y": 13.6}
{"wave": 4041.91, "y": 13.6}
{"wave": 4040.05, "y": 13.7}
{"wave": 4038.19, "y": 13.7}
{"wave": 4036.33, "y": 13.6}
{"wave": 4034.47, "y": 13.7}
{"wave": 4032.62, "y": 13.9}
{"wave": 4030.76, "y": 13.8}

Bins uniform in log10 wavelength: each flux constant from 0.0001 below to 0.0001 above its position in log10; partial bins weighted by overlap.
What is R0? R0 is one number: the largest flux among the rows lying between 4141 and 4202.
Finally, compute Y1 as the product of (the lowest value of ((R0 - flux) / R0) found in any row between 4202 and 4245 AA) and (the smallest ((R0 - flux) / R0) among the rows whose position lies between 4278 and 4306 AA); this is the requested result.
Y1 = 0.0046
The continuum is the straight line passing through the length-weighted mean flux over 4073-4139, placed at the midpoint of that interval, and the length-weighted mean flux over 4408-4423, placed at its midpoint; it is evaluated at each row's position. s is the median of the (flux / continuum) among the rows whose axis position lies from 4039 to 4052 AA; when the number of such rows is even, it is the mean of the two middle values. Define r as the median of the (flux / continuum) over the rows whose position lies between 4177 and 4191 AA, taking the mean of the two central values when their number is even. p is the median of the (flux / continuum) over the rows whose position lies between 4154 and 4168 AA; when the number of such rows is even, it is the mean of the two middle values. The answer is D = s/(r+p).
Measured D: 0.487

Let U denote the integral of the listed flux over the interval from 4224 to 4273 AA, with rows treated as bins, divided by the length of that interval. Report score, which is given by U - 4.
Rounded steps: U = 12.7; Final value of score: 8.7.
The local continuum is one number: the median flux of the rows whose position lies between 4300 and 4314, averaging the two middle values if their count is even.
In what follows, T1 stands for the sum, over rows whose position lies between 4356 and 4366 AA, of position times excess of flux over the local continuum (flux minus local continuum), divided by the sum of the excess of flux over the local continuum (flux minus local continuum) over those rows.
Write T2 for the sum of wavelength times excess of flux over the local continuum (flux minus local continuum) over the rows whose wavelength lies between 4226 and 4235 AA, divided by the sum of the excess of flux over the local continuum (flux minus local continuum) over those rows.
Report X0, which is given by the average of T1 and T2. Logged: 4294.7 AA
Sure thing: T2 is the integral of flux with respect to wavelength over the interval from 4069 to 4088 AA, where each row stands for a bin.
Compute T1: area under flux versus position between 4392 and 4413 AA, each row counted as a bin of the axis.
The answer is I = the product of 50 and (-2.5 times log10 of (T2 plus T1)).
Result -338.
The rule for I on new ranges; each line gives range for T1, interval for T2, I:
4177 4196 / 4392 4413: -336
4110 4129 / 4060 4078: -339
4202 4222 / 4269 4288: -337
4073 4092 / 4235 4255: -339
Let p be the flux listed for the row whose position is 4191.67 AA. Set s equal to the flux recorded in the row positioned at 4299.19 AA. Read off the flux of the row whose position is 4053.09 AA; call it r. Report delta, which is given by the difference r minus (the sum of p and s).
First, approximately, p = 13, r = 13.7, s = 12.5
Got -11.8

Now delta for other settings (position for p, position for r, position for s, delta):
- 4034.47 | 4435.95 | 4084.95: -15.6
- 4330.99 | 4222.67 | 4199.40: -12.0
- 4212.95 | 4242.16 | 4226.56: -13.2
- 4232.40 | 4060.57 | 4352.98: -10.6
